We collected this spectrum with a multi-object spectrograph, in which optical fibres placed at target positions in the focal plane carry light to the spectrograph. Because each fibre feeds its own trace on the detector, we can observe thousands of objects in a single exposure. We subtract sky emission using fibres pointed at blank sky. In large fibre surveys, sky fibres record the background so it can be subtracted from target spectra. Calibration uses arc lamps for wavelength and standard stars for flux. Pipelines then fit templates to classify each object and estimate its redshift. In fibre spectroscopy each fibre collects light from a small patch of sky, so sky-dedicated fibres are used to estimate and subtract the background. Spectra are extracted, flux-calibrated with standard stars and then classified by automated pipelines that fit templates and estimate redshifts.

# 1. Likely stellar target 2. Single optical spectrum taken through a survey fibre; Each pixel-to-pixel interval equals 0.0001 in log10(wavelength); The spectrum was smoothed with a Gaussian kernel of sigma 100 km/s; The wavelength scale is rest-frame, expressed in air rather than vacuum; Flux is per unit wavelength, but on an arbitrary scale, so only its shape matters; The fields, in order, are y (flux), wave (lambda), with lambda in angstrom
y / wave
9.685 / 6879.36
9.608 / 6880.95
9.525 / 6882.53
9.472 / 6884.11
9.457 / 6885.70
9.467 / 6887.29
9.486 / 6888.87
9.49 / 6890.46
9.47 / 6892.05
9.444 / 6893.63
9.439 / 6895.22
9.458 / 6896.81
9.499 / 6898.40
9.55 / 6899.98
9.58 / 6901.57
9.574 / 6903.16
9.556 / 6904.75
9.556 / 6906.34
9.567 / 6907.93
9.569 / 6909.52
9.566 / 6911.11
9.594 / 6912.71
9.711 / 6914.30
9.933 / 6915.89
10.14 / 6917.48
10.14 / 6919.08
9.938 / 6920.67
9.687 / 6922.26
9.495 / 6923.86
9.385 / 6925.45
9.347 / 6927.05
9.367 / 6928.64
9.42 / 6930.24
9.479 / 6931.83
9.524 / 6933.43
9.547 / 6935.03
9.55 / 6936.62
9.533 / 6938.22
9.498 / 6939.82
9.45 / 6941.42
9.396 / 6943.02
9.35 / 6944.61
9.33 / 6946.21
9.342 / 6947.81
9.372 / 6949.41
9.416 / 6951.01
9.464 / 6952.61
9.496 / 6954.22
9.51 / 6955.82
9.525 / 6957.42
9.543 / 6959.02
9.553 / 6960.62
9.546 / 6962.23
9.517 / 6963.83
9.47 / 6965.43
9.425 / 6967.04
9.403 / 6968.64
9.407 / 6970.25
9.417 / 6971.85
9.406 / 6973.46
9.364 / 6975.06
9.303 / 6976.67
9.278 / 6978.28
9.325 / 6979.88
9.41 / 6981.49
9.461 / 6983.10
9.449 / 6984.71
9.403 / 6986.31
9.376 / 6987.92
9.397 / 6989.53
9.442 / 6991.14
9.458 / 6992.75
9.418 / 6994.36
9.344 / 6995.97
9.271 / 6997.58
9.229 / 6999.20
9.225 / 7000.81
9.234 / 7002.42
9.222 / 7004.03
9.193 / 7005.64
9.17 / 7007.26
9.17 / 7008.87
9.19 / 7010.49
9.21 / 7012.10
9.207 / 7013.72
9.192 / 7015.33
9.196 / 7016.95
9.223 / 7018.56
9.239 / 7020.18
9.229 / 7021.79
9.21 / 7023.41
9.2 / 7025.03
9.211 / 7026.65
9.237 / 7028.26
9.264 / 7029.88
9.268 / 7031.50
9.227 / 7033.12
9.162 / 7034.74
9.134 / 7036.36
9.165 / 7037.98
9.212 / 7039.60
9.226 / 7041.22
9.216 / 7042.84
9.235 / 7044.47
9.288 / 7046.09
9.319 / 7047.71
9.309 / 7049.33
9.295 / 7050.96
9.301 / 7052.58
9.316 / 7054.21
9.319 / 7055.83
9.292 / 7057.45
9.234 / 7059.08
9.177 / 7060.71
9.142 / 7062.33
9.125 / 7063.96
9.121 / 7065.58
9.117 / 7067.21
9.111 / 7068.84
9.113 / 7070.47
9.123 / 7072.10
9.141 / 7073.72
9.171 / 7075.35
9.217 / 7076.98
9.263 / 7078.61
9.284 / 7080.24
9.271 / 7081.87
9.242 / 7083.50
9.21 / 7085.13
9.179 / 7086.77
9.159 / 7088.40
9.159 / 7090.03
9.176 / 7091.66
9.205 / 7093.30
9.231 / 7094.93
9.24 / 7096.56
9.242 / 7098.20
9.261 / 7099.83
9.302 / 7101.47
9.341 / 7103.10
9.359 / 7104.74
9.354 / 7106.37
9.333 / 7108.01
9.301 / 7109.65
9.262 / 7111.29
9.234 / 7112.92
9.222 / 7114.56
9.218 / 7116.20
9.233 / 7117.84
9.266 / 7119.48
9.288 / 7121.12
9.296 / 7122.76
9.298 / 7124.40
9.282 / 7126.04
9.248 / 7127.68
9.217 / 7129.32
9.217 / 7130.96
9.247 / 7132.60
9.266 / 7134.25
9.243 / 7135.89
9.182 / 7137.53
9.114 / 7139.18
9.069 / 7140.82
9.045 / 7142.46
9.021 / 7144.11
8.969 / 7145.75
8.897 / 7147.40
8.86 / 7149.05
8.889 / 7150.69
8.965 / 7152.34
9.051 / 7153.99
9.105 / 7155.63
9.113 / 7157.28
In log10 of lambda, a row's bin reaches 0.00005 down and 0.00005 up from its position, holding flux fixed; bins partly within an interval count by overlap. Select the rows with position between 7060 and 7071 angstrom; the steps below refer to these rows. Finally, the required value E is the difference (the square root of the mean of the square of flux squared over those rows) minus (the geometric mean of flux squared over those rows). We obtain 0.002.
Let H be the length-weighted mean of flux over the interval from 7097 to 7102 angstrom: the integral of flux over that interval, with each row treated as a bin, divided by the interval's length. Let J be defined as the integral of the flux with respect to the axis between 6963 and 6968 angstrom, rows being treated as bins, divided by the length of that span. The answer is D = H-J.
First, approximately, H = 9.25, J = 9.48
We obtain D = -0.23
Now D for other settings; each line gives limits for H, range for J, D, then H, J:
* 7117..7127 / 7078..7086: 0.03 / 9.28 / 9.25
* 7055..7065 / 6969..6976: -0.17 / 9.22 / 9.39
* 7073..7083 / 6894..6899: -0.22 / 9.23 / 9.45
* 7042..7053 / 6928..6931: -0.10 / 9.28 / 9.38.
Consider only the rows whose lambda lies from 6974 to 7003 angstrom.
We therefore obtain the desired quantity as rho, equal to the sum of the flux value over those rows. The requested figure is 168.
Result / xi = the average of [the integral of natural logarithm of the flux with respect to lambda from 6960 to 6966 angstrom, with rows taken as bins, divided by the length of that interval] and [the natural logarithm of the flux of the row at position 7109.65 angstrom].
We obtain 2.24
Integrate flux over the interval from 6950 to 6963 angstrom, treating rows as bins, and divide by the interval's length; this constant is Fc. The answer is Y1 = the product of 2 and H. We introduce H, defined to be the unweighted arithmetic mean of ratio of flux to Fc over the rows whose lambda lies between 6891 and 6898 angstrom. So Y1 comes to 1.99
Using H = 1.00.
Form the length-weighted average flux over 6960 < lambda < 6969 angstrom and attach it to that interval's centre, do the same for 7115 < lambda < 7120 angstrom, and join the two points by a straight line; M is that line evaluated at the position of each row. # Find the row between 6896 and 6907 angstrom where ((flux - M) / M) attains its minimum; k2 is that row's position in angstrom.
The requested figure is 6896.81 angstrom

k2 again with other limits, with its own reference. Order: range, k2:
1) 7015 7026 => 7015.33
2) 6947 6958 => 6947.81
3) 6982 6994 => 6987.92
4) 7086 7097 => 7088.40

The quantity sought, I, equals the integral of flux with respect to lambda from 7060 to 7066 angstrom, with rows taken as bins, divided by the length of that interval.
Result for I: 9.2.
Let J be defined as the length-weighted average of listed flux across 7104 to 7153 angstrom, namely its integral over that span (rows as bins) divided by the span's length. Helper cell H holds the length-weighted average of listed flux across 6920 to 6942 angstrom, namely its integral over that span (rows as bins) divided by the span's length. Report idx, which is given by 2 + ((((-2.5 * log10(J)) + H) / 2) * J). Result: 34.6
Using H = 9.51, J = 9.18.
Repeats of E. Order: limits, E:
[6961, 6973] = 0.011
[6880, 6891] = 0.009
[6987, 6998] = 0.014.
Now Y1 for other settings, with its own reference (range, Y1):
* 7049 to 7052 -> 1.96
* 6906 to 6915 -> 2.02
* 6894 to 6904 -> 2.00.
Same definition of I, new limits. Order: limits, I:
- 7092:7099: 9.2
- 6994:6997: 9.4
